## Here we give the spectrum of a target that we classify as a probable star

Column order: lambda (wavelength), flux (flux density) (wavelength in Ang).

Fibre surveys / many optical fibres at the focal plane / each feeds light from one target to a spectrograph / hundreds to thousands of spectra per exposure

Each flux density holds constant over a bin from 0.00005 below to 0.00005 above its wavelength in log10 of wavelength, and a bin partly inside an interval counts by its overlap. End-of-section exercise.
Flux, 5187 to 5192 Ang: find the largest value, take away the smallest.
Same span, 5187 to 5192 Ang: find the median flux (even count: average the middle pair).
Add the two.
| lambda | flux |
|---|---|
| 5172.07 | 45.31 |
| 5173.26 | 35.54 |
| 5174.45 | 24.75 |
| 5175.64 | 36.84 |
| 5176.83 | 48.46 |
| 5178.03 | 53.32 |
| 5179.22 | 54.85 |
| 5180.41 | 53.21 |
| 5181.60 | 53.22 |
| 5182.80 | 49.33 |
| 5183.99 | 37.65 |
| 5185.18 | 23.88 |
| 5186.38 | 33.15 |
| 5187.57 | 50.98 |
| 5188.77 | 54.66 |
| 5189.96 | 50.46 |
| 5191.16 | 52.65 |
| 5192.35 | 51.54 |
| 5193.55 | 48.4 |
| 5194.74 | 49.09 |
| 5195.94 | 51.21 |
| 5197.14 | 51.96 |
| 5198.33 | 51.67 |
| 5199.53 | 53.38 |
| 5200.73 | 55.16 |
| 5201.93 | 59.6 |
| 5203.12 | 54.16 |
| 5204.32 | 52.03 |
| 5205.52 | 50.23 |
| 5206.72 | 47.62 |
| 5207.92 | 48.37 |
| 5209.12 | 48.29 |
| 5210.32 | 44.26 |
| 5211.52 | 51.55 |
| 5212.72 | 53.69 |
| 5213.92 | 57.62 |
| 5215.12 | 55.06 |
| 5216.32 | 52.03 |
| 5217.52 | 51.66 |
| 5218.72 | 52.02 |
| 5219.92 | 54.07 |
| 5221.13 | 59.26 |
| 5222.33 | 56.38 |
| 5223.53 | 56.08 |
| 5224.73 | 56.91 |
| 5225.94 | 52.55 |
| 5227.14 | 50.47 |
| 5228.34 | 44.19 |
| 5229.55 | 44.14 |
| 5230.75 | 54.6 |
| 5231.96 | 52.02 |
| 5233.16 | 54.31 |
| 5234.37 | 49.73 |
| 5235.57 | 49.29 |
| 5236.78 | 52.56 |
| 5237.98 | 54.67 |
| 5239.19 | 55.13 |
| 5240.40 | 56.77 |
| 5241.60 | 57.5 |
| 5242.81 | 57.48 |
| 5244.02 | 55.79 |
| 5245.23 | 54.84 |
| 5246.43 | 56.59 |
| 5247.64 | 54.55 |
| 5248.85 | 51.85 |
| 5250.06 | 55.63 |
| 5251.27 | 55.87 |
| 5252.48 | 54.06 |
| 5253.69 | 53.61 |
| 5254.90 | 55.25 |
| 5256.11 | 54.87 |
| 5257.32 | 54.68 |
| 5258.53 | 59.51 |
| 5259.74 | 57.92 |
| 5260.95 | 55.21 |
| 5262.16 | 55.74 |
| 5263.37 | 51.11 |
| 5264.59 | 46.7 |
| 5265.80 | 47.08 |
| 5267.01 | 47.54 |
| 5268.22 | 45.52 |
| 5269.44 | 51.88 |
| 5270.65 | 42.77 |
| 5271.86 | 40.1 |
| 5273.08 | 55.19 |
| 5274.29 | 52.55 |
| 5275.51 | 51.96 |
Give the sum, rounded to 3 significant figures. 56.0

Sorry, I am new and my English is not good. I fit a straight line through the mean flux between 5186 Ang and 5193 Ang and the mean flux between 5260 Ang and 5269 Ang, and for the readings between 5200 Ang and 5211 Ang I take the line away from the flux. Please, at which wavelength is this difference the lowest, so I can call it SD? 5210.32 Ang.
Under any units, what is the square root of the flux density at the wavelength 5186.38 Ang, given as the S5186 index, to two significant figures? 5.8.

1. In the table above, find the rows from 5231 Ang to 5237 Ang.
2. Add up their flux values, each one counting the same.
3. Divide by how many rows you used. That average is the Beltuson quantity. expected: 52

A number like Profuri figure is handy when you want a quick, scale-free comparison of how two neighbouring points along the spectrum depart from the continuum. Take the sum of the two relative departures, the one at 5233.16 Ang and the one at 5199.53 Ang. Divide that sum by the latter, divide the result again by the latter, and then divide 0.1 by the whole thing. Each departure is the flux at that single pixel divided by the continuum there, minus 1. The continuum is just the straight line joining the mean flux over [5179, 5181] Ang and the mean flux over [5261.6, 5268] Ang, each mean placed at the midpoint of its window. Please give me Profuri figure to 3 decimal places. 0.000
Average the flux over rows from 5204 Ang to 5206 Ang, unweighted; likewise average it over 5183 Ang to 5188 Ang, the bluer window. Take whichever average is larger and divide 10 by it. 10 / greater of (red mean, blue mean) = 0.196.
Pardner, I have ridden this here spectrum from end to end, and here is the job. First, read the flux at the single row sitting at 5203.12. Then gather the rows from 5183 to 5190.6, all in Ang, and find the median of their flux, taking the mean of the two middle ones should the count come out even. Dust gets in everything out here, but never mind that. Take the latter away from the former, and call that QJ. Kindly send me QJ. 10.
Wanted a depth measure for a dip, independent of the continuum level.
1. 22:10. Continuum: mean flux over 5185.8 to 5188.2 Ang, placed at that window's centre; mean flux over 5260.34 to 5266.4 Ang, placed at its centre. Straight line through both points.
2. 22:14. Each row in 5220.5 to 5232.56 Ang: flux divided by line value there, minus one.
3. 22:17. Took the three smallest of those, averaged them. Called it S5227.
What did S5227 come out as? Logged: -0.02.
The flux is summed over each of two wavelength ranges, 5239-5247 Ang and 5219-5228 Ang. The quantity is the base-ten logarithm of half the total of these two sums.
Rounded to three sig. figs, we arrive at 2.59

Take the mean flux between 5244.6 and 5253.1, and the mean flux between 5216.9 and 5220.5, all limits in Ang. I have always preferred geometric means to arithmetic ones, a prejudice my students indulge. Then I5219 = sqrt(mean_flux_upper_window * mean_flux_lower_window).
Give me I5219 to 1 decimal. 53.7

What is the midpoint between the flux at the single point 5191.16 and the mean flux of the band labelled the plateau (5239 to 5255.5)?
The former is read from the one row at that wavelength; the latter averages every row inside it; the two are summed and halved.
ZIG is 54.0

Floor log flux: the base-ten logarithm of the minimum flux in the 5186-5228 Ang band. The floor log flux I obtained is 1.52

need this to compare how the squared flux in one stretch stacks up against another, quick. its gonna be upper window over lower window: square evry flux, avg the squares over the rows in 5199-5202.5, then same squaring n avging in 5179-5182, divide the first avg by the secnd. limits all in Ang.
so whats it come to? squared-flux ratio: 1.09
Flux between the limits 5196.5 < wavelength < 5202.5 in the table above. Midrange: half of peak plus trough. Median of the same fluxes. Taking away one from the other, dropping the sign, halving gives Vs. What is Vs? 1.1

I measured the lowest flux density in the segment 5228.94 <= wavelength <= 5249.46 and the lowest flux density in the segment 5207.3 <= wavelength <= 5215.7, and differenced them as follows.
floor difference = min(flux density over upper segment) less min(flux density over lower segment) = 0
